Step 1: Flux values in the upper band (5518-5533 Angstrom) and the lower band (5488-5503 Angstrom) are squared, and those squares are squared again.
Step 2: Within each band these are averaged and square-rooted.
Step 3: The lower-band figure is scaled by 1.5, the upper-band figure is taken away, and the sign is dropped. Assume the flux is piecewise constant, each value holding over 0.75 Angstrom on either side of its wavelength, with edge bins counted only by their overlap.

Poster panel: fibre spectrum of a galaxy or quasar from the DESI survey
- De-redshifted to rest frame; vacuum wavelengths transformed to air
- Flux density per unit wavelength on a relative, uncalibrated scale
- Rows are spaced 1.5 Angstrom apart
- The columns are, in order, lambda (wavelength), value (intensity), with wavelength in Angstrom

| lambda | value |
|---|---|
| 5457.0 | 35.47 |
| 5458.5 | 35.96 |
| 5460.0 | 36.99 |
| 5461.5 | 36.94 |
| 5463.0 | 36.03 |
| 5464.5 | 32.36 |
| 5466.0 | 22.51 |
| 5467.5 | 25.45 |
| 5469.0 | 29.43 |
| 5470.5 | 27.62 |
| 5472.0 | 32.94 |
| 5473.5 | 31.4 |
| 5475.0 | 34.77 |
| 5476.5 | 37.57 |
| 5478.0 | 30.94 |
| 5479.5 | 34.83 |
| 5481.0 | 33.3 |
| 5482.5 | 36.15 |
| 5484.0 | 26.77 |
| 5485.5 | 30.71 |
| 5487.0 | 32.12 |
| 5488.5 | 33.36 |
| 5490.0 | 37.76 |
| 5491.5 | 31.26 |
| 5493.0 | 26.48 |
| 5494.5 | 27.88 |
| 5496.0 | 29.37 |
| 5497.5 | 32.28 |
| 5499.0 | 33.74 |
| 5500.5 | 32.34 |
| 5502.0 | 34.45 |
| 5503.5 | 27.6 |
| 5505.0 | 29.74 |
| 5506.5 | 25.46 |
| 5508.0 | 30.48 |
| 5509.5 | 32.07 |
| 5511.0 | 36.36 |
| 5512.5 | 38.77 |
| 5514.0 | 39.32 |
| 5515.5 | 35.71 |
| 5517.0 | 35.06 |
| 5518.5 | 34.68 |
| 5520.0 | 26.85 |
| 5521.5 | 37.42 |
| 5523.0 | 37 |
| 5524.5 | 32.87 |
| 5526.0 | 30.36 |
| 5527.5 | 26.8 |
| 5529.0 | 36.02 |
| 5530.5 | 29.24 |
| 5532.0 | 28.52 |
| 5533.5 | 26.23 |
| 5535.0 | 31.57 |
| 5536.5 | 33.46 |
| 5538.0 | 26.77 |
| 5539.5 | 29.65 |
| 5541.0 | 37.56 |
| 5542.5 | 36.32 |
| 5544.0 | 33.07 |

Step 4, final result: 501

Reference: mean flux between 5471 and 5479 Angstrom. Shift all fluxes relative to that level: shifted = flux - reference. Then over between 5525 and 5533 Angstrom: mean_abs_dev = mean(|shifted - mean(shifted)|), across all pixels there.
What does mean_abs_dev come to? 2.4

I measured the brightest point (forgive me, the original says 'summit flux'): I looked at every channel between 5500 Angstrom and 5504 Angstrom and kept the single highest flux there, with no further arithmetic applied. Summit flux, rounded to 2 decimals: 34.45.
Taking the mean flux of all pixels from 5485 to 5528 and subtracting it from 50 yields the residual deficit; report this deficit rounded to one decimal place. 17.6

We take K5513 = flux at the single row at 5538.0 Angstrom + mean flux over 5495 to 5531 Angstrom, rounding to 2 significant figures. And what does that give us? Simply 59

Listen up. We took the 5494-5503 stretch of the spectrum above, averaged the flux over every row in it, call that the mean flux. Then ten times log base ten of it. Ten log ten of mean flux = 15.01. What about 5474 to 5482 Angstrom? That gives 15.35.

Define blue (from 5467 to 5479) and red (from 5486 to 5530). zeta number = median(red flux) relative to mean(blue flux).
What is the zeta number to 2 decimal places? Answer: 1.03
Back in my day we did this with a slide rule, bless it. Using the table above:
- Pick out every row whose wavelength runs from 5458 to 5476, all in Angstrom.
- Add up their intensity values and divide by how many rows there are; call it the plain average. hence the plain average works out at 31.9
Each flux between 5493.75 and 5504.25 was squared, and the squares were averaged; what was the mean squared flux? 974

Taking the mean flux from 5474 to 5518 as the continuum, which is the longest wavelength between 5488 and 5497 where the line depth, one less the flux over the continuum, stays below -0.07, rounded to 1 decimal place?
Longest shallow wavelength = 5490.0 Angstrom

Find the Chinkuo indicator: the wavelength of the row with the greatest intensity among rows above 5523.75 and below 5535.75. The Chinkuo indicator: 5529.0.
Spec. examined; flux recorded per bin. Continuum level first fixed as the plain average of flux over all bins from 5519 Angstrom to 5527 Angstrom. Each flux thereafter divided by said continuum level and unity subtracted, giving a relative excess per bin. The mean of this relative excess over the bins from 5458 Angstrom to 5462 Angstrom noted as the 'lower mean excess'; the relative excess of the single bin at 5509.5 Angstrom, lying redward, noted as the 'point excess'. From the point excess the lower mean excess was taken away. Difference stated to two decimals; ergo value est -0.14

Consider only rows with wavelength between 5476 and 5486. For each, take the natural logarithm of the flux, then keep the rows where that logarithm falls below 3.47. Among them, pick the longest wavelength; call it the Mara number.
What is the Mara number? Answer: 5485.5 Angstrom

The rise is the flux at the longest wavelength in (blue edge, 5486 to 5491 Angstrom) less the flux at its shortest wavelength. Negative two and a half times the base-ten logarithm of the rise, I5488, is -1.9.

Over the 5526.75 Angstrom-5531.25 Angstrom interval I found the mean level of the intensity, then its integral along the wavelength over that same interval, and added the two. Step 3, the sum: 169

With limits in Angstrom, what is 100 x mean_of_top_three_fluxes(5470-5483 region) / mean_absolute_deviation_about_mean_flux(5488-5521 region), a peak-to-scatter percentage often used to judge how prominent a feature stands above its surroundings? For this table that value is 1104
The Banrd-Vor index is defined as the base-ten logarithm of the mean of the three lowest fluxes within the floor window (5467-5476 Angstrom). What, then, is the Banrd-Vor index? 1.44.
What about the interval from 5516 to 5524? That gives 1.51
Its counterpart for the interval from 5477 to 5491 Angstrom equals 1.47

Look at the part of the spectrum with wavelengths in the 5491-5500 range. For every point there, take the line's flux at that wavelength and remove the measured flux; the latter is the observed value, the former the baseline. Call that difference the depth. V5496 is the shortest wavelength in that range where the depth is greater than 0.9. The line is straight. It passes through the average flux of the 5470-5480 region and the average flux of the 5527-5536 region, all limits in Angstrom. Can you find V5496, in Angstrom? 5493.0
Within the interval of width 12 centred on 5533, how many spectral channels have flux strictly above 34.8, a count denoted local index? 1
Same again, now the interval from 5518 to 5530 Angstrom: 3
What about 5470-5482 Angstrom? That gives 2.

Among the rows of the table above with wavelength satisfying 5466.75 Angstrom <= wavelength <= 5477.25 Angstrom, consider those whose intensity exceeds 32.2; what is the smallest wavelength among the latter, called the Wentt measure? 5472.0 Angstrom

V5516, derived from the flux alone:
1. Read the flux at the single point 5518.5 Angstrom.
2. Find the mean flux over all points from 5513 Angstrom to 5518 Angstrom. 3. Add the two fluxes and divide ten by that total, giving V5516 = 0.140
